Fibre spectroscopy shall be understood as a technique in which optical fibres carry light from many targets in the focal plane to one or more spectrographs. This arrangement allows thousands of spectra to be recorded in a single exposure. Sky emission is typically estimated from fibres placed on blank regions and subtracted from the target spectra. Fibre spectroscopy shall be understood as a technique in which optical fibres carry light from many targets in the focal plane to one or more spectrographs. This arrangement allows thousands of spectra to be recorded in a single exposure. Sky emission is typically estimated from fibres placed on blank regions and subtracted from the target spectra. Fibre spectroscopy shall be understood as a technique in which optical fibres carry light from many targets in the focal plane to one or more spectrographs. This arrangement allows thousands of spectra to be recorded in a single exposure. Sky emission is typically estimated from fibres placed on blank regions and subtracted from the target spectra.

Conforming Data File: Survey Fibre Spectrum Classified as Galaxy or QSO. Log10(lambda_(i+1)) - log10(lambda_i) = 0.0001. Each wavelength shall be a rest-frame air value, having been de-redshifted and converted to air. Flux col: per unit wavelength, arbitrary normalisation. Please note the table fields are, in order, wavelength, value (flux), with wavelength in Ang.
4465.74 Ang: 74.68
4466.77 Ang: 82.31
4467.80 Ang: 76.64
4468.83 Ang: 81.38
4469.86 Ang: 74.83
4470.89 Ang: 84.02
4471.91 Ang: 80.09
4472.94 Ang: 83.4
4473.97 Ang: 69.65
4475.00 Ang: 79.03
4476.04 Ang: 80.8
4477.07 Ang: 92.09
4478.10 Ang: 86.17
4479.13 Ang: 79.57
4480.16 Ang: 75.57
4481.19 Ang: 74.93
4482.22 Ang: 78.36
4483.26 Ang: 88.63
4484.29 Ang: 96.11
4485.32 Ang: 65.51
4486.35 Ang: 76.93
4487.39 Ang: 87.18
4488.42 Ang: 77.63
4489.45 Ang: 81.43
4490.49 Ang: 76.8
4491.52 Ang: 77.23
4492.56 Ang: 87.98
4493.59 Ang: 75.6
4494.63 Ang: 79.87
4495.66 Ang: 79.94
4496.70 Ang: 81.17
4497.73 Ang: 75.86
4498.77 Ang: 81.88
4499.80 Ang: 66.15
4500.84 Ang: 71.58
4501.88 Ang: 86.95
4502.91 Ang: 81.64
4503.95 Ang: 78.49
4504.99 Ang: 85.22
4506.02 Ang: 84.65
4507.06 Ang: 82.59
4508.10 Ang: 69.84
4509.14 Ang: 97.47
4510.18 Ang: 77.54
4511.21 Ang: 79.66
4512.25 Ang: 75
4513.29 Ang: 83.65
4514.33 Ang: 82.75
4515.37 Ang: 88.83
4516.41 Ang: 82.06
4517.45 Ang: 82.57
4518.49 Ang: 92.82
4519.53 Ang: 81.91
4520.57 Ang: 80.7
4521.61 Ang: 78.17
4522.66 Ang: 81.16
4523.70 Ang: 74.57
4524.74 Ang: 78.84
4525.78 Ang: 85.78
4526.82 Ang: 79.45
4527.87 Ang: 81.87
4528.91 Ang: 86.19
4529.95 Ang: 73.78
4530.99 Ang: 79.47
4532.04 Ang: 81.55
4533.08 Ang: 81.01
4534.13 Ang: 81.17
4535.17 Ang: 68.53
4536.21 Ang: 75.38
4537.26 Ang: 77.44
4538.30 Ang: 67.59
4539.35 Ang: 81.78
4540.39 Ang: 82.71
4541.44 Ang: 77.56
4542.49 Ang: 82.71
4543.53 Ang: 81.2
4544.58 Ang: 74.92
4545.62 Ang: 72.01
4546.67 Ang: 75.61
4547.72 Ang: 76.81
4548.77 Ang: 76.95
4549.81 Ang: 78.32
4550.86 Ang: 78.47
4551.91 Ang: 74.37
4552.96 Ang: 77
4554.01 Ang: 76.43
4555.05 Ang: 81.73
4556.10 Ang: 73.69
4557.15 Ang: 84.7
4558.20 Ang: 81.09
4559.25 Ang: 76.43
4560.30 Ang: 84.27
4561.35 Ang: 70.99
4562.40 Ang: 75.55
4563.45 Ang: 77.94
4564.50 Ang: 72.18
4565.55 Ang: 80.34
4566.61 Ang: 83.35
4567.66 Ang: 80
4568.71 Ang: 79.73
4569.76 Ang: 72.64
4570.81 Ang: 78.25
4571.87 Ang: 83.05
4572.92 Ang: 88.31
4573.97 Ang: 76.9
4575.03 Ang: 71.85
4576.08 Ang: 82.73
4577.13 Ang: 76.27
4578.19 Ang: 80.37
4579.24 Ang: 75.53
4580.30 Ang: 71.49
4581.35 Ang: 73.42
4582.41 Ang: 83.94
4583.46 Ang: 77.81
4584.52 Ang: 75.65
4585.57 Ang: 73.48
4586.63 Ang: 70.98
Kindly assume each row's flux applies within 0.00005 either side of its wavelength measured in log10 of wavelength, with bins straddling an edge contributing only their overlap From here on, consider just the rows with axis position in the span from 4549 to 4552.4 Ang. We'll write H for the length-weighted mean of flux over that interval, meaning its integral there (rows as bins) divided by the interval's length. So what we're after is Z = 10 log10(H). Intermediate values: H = 77.1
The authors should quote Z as 18.9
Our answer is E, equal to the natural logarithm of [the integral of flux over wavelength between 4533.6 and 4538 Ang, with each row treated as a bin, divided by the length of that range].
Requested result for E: 4.32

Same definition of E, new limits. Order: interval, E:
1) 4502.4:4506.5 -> 4.41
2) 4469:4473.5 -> 4.39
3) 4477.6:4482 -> 4.37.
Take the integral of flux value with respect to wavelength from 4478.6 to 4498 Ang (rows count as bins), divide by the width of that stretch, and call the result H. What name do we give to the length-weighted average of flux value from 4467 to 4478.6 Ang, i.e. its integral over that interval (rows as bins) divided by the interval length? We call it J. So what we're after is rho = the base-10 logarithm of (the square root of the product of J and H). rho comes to 1.90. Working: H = 79.9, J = 80.8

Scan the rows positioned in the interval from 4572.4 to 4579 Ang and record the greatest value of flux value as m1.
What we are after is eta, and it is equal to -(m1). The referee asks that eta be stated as -88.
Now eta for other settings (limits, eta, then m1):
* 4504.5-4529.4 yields -97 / 97.47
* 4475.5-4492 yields -96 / 96.11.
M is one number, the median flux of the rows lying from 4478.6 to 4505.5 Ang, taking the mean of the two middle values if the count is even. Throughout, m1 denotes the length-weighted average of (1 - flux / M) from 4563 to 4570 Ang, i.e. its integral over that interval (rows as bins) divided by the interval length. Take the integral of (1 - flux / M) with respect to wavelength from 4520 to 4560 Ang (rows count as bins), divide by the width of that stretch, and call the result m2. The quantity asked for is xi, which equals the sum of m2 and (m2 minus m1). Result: 0.006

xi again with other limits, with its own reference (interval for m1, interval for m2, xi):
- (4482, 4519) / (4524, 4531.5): -0.014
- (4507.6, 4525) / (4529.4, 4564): 0.071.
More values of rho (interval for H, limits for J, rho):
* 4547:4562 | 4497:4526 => 1.90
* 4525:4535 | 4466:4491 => 1.91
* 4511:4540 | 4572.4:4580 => 1.90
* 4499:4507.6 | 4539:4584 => 1.90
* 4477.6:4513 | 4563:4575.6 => 1.90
